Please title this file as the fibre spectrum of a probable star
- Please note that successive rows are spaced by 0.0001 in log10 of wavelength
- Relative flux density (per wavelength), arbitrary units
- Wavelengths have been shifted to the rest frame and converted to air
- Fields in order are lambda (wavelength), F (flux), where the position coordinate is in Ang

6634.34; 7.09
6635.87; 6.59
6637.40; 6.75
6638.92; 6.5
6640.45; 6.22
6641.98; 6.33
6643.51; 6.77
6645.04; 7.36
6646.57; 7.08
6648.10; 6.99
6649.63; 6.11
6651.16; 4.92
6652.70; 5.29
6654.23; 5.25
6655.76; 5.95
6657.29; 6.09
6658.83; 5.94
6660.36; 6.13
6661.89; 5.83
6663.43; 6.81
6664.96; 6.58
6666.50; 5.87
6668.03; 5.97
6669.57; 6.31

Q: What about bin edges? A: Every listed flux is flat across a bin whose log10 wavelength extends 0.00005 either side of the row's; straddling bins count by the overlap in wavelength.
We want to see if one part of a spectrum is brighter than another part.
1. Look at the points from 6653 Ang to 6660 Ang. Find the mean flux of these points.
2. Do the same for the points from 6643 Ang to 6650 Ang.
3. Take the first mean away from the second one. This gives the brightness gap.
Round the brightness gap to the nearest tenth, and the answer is 1.1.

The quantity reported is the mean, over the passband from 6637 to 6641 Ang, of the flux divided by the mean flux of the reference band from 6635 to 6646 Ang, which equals 0.98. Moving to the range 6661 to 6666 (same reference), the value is 0.96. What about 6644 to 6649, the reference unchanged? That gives 1.07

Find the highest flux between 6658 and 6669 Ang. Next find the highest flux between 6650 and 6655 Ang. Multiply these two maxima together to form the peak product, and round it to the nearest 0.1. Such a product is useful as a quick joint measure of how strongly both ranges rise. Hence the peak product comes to 36.0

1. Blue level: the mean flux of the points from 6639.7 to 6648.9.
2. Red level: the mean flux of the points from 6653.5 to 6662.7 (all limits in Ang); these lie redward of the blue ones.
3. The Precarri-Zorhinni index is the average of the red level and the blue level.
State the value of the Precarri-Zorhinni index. 6.33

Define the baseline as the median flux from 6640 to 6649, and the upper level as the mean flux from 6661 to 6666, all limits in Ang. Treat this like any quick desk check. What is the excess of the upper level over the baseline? -0.5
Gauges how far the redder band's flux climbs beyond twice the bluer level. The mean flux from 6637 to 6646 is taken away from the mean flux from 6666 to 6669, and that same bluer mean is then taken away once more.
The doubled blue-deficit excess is -7.4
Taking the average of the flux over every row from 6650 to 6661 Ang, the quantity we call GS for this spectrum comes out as 5.7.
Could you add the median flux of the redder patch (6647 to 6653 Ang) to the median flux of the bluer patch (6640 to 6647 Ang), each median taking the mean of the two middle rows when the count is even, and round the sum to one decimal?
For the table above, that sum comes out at 12.5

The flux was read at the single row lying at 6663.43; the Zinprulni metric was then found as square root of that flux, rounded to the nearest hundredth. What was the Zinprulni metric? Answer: 2.61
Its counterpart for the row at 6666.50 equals 2.42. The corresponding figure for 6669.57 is 2.51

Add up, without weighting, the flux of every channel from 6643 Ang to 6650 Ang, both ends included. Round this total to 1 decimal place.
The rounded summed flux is 34.3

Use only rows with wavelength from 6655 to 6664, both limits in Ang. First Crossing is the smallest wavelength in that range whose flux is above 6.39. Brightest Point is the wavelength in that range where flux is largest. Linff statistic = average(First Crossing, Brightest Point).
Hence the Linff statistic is 6663.4 Ang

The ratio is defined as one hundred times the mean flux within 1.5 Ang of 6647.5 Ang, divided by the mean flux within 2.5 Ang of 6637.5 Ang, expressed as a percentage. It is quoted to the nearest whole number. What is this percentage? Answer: 106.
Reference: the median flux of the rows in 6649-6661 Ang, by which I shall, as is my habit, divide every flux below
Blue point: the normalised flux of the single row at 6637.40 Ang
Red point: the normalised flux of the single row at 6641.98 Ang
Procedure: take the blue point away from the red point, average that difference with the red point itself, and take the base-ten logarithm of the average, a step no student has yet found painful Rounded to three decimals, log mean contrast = -0.304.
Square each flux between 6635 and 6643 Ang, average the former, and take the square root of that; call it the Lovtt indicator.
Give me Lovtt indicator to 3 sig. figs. 6.48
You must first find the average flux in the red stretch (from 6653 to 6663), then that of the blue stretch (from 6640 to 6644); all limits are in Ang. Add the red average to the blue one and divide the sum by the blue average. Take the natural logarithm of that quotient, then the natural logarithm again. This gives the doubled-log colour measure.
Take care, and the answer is -0.43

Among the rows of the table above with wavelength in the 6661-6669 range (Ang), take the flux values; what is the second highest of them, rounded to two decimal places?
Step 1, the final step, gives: 6.58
